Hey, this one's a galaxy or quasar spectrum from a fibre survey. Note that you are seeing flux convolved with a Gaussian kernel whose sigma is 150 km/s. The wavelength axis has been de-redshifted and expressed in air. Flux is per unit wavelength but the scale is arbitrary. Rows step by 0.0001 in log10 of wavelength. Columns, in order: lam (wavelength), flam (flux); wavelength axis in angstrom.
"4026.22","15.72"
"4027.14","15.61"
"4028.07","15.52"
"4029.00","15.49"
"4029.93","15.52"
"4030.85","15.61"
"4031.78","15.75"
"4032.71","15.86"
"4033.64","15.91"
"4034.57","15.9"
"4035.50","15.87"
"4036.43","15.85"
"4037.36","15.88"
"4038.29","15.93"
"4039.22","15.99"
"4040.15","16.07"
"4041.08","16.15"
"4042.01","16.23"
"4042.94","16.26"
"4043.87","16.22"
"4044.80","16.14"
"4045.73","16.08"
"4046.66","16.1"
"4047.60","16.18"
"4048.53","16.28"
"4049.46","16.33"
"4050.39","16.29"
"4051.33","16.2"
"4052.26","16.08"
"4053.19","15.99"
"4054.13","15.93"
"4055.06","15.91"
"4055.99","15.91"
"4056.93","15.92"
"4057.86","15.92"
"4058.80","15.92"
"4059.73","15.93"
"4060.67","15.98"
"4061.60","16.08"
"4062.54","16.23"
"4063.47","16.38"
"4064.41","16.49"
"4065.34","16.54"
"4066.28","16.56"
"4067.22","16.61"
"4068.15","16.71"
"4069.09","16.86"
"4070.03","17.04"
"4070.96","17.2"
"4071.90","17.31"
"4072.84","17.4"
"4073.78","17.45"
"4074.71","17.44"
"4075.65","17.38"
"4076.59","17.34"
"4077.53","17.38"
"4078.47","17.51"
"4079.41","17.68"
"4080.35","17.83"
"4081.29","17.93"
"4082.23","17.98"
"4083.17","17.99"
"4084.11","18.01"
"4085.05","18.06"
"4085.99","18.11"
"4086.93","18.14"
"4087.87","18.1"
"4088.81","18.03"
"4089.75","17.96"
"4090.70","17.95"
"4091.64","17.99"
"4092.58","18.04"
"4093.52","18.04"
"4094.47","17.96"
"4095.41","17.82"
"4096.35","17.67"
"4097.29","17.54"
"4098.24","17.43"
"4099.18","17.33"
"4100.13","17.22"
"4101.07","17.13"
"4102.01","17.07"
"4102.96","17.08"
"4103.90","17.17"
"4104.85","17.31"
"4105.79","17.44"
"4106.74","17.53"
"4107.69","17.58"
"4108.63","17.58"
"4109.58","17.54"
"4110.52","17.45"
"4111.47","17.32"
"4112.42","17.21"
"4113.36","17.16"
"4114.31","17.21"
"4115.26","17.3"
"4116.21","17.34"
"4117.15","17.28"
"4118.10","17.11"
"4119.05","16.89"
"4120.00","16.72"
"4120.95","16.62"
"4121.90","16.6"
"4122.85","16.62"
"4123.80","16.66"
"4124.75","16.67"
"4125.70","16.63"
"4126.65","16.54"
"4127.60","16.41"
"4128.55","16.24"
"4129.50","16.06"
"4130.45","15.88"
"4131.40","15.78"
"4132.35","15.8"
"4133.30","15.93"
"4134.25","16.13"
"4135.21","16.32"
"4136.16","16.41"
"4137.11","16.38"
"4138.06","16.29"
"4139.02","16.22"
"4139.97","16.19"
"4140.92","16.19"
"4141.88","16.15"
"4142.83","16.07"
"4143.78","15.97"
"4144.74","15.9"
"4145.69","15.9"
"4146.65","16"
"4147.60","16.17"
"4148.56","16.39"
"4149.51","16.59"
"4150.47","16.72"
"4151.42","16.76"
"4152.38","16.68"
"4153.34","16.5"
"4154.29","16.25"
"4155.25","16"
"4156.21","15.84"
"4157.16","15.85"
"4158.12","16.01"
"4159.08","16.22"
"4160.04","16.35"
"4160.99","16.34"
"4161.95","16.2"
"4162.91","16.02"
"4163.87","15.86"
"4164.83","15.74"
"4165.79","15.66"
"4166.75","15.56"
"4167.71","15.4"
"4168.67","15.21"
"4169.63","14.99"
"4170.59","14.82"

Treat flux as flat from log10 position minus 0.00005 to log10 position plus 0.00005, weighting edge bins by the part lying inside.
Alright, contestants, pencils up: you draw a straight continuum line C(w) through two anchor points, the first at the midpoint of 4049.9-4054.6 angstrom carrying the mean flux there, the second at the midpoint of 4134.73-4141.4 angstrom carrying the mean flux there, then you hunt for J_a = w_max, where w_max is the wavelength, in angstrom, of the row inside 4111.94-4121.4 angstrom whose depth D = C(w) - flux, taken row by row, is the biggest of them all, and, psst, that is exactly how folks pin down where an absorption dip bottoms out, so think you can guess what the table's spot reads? 4120.95 angstrom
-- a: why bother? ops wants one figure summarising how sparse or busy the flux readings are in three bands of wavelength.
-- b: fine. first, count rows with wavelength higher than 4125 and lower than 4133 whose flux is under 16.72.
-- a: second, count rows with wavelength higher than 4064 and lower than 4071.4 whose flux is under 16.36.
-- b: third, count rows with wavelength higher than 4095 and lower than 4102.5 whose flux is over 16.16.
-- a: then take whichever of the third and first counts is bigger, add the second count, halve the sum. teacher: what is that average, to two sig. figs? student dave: 4.0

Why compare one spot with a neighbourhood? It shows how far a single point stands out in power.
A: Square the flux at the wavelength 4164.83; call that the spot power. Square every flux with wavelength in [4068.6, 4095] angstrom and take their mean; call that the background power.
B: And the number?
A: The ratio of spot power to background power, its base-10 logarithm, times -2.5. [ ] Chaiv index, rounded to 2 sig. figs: 0.26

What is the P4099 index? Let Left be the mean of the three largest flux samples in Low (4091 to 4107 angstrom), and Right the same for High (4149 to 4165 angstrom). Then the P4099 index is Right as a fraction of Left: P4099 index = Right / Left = 0.93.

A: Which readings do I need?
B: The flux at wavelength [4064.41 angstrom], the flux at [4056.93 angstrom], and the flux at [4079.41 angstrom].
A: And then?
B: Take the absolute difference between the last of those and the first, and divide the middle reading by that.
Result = 13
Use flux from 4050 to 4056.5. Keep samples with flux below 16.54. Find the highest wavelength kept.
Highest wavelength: 4055.99 angstrom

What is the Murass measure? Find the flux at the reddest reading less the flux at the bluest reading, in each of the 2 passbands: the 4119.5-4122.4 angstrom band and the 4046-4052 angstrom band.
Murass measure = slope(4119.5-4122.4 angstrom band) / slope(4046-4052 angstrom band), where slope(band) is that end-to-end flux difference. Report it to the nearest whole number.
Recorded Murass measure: -1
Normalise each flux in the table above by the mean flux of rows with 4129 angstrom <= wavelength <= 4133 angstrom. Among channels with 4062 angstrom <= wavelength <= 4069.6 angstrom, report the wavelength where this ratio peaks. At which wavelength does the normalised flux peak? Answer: 4069.09 angstrom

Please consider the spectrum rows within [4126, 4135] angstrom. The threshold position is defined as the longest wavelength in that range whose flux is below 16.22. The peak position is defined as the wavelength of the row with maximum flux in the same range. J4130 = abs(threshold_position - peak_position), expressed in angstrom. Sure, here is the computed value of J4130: 7.6 angstrom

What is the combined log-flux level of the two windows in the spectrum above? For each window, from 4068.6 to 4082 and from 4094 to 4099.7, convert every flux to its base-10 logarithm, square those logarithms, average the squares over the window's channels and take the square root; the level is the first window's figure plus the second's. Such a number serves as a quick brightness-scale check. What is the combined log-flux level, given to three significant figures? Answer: 2.49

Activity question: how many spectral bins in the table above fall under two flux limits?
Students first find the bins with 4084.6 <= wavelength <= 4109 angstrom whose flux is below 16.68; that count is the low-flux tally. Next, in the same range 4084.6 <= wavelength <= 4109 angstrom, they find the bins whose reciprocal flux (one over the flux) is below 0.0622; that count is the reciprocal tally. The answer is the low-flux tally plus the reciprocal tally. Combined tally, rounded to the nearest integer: 26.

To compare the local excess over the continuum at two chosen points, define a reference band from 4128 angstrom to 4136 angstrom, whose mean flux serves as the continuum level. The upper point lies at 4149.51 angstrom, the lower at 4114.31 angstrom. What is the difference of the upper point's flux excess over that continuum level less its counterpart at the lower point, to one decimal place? -0.6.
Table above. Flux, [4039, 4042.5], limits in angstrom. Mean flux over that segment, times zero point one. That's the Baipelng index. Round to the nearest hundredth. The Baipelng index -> 1.61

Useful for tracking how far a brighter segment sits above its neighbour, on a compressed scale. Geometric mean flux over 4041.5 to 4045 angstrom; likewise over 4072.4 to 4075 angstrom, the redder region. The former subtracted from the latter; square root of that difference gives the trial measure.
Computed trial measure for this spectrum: 1.1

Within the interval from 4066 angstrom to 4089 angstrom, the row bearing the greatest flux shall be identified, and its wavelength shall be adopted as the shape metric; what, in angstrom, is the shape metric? 4086.93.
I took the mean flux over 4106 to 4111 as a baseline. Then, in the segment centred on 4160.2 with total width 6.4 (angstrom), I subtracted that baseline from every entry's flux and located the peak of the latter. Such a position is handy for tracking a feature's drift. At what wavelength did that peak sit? 4160.04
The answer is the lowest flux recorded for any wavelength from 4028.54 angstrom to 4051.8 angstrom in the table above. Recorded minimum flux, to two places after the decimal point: 15.49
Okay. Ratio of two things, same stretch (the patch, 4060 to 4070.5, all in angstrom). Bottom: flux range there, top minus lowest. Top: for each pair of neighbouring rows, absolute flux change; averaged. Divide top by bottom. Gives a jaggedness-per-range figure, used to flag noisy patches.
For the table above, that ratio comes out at 0.100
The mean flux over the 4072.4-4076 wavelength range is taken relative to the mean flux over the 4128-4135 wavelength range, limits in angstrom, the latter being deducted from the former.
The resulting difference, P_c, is 1.4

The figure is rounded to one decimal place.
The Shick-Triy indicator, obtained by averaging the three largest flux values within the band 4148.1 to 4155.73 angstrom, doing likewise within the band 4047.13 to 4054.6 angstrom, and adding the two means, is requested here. 33.0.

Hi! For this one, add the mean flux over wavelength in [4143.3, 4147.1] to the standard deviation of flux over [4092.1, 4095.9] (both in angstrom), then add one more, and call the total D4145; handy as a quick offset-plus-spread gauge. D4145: 17.0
